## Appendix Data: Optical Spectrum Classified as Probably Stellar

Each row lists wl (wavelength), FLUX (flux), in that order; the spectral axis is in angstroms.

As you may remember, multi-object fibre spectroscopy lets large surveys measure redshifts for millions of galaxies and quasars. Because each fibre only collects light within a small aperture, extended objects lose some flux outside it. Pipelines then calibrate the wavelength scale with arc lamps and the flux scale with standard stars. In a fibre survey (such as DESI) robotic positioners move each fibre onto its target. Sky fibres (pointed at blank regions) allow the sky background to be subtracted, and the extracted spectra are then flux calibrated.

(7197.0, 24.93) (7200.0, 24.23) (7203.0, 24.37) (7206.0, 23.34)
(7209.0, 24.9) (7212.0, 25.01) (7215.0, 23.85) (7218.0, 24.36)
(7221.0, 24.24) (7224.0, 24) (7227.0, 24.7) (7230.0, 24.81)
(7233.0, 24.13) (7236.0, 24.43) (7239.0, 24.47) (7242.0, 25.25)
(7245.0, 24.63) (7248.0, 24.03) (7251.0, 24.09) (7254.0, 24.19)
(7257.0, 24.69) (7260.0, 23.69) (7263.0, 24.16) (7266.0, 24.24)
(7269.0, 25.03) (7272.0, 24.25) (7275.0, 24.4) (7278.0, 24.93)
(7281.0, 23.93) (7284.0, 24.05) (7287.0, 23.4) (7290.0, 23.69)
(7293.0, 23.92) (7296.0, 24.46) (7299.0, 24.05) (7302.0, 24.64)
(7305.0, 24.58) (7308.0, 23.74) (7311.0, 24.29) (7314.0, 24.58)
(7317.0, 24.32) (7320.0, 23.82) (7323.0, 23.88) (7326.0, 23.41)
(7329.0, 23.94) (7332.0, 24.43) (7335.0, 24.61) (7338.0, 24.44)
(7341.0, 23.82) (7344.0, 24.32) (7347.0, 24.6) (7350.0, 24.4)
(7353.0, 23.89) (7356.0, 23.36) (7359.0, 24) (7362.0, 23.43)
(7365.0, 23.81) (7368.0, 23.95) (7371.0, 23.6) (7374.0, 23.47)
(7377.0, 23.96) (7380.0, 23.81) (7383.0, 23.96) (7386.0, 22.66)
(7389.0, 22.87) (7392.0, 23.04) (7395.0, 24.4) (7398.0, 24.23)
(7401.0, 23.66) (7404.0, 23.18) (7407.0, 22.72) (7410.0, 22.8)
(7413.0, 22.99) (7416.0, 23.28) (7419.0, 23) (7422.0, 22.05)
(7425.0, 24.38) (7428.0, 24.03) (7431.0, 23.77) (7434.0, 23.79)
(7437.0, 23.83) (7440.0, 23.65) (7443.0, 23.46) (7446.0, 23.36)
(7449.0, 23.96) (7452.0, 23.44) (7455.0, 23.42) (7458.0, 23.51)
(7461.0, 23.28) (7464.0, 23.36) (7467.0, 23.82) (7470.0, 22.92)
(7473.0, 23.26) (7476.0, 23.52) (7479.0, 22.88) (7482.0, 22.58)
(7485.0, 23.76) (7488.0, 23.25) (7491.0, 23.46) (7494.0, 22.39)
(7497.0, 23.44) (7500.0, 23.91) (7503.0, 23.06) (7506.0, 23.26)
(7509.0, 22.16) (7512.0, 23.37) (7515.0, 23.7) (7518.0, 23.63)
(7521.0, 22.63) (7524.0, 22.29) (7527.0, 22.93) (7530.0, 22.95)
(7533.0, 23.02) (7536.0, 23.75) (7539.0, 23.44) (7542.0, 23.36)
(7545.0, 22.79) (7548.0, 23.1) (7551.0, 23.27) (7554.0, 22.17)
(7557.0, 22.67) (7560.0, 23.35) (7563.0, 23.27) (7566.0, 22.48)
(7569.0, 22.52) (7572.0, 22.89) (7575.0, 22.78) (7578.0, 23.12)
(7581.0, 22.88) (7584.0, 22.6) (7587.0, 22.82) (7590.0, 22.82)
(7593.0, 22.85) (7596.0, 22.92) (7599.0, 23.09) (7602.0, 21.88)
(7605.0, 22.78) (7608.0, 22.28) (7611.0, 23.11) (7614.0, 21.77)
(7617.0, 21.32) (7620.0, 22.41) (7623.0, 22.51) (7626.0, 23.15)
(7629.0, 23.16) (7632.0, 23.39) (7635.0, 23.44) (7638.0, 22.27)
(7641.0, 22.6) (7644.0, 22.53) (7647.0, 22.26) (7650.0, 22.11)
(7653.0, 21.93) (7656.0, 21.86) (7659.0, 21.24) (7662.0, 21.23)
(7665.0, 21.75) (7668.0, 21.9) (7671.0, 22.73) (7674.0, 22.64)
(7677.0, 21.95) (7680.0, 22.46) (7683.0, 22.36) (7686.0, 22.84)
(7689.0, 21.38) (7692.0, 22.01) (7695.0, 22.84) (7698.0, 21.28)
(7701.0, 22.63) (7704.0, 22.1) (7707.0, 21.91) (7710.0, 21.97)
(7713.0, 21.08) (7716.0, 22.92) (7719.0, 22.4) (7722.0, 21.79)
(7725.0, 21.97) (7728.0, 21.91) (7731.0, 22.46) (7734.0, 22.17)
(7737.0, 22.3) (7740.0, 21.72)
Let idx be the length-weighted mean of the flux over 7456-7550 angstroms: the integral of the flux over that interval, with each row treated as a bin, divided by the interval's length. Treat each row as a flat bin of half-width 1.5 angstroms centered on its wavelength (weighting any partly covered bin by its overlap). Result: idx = 23.2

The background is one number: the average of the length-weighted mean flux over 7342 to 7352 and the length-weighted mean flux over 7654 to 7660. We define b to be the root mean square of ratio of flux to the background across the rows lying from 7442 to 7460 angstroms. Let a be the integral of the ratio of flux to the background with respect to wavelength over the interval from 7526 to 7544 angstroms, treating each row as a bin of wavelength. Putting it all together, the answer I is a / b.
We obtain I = 17.8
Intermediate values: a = 18.19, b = 1.02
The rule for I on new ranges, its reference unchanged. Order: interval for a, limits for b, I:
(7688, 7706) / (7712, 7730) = 18.0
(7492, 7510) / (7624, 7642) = 18.1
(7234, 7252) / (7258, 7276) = 18.1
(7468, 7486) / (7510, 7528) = 18.0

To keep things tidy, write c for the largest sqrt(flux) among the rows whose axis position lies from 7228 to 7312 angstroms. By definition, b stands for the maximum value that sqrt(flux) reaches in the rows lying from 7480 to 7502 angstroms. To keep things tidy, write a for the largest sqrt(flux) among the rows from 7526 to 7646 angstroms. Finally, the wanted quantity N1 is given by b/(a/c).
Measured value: 5.04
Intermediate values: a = 4.87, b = 4.89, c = 5.02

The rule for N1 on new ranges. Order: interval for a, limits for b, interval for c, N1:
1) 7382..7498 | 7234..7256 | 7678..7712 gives 4.86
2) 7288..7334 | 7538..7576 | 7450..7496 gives 4.76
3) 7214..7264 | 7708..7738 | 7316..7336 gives 4.73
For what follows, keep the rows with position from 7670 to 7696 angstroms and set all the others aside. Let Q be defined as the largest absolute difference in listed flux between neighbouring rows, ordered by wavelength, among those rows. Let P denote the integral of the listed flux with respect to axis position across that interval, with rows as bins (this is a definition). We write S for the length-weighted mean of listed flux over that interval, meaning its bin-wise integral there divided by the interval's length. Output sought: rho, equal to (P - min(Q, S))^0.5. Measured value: 24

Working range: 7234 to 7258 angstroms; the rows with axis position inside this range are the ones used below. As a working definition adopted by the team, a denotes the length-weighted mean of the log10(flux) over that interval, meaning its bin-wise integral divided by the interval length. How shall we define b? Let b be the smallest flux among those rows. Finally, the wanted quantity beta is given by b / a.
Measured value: 17.3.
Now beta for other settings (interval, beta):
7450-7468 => 17.0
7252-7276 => 17.1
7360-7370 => 17.0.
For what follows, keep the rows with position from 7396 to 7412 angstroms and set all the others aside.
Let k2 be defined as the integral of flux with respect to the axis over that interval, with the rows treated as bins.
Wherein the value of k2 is 373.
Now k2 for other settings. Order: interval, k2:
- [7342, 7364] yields 528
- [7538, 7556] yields 414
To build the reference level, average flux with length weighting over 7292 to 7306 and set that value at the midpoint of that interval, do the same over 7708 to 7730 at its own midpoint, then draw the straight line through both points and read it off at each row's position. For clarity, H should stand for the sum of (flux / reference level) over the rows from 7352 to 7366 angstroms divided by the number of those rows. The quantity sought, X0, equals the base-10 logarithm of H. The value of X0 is -0.006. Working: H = 0.99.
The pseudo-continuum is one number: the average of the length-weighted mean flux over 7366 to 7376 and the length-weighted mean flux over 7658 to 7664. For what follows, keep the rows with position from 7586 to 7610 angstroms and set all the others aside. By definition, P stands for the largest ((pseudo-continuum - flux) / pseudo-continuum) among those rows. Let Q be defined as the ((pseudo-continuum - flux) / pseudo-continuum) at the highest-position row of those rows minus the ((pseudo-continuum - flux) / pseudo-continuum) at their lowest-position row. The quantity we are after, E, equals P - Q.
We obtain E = 0.003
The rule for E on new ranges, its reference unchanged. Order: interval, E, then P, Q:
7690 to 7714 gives 0.021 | 0.063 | 0.041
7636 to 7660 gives 0.010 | 0.055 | 0.046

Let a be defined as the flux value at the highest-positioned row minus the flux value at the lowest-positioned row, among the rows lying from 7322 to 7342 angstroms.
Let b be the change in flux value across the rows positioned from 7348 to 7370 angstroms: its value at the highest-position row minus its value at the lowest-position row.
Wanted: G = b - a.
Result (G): -0.4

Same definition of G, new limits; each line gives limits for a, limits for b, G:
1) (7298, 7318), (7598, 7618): -2.0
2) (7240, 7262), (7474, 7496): 0.4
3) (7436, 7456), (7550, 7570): -0.3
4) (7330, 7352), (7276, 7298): -0.4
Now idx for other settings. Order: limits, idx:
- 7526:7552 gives 23.2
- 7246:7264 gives 24.2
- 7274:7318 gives 24.2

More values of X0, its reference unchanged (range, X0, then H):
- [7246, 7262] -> -0.008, 0.98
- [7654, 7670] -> -0.014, 0.97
